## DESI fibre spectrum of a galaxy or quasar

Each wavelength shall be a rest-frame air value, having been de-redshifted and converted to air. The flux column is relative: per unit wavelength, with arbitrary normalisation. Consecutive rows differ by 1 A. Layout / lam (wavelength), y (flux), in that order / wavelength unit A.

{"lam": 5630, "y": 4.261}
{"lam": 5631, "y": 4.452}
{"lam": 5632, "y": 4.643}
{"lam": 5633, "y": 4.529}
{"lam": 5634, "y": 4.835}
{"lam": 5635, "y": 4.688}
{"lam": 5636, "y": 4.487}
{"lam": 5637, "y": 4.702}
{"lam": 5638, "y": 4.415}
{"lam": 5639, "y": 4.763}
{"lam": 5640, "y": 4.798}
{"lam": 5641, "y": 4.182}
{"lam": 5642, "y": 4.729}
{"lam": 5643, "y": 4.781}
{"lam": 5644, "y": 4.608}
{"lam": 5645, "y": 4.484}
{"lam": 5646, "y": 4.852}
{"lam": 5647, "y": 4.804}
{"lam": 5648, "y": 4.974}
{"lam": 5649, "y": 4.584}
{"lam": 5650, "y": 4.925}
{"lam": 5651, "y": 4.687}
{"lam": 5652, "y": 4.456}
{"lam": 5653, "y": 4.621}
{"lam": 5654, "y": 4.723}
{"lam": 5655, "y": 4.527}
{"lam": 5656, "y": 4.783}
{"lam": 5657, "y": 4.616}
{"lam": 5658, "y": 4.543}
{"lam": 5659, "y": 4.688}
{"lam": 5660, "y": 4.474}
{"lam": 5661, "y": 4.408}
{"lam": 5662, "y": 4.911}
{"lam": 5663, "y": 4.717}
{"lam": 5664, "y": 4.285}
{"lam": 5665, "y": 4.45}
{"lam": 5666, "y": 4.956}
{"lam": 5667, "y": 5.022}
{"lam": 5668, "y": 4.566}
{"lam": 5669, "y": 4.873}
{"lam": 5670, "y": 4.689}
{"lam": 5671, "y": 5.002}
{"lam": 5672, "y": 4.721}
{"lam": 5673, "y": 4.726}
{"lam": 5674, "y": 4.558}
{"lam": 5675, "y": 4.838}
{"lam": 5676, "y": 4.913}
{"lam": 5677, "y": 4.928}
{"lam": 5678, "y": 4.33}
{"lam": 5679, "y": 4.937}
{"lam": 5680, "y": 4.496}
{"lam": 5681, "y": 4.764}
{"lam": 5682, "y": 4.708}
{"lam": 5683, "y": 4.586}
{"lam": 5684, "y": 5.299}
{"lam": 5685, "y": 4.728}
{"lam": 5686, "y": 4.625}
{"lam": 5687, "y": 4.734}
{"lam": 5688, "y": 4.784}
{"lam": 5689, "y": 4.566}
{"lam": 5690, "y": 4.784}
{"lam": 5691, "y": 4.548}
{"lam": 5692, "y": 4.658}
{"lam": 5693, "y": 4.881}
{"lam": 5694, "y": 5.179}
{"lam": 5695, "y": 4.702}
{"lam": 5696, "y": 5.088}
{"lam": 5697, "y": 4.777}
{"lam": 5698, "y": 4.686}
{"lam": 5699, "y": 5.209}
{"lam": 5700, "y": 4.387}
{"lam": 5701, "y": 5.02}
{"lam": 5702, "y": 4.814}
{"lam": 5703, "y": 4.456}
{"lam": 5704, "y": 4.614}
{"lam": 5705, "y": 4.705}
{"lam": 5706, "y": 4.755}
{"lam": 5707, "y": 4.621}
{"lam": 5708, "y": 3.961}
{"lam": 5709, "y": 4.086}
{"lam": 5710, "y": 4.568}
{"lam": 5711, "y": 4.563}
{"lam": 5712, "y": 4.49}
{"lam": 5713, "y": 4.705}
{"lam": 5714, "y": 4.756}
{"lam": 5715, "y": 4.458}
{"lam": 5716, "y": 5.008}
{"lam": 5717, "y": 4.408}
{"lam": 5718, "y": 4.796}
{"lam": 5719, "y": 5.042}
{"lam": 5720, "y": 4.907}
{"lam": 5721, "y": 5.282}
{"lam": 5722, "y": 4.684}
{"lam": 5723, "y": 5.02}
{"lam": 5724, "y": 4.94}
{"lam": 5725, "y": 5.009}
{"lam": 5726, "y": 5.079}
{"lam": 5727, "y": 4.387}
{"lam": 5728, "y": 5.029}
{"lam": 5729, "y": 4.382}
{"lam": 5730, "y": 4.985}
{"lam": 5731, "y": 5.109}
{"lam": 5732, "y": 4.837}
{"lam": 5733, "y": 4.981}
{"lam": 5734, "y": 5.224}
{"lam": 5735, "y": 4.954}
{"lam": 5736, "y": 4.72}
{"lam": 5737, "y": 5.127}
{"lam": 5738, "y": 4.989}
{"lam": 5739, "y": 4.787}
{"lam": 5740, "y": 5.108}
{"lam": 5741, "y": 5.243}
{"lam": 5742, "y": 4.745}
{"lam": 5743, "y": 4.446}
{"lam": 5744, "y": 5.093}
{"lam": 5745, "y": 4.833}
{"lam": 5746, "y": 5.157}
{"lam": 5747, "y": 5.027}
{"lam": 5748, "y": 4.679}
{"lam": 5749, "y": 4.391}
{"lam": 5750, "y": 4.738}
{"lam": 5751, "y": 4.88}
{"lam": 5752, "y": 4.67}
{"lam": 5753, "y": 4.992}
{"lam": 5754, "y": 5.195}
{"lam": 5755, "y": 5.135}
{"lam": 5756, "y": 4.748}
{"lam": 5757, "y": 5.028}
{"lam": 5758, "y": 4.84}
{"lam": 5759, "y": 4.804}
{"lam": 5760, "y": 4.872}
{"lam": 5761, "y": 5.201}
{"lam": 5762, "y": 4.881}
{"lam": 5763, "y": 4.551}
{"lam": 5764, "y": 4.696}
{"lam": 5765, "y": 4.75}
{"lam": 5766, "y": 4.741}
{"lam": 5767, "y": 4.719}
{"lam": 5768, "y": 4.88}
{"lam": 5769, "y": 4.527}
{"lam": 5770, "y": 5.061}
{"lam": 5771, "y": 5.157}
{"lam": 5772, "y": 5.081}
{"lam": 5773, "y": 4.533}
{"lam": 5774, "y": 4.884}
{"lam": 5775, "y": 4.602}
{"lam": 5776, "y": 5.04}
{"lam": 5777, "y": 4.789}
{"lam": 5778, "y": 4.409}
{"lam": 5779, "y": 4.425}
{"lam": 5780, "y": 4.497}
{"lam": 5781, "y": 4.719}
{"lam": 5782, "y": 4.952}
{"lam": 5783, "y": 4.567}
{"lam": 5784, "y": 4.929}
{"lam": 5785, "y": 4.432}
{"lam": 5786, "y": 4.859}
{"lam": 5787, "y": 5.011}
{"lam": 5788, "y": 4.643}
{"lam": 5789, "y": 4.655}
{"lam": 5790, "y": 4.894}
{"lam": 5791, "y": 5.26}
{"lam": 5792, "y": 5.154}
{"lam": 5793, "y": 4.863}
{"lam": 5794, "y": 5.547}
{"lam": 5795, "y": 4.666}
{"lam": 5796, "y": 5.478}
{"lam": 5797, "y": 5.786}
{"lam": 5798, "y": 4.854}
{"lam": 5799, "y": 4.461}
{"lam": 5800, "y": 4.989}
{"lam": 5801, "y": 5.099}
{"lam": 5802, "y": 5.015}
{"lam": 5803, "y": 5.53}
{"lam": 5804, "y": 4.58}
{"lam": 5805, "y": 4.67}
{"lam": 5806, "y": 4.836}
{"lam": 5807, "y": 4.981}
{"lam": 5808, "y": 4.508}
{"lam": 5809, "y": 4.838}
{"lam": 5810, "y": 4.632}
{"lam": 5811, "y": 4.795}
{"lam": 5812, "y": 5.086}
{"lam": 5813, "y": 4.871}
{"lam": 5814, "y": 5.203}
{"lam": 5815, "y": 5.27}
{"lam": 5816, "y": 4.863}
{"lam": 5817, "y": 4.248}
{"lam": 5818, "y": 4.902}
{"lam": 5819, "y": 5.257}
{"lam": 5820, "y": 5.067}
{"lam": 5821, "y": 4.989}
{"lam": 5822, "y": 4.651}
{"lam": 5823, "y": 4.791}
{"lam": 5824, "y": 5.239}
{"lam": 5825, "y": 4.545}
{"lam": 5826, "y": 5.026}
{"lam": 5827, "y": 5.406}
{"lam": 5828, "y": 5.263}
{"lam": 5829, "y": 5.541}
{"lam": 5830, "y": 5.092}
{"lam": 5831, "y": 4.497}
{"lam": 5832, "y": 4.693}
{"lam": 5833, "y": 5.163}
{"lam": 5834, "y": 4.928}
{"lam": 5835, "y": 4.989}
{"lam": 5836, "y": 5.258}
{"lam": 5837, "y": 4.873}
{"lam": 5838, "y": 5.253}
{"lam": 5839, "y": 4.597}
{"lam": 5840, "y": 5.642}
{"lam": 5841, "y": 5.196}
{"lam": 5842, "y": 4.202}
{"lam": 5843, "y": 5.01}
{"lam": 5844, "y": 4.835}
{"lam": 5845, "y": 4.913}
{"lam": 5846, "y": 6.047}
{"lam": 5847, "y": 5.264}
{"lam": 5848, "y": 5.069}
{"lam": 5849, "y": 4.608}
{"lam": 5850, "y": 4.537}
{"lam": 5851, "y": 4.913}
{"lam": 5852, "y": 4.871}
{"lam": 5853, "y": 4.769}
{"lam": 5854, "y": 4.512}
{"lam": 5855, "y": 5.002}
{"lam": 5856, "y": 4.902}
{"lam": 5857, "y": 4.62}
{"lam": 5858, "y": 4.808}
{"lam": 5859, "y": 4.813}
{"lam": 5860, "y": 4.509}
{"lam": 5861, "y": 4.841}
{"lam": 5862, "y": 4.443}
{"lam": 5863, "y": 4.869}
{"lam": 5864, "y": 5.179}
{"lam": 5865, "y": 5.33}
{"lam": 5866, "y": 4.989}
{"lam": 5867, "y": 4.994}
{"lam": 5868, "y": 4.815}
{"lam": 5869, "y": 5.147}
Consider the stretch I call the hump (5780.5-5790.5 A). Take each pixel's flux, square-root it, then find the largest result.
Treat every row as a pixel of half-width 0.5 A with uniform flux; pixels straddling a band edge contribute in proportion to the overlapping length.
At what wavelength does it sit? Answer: 5787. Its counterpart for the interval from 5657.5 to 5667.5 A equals 5667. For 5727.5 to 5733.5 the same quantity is 5731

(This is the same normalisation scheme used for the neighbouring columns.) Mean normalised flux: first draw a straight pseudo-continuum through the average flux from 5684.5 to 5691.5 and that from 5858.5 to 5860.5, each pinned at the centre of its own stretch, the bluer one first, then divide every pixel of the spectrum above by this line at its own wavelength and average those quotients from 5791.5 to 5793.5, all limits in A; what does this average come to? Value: 1.07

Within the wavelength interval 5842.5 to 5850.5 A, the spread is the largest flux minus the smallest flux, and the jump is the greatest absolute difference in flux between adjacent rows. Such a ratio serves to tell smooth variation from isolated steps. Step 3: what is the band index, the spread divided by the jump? 1.33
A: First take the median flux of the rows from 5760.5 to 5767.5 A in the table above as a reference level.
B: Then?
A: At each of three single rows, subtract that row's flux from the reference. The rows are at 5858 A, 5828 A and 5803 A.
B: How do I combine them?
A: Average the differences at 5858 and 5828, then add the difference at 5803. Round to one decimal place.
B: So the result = -1.1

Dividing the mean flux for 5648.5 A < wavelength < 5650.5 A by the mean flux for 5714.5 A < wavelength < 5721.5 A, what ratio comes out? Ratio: 0.98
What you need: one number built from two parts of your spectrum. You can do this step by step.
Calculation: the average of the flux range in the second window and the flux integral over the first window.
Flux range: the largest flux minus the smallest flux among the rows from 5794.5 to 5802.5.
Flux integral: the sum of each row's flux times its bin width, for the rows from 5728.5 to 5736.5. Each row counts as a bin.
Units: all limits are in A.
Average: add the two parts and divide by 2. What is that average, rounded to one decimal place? 20.3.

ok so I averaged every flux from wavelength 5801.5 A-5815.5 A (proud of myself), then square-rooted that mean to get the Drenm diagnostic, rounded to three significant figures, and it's 2.22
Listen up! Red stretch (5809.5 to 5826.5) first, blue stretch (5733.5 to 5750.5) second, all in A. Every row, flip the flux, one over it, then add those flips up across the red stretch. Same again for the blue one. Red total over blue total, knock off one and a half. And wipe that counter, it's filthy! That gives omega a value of -0.50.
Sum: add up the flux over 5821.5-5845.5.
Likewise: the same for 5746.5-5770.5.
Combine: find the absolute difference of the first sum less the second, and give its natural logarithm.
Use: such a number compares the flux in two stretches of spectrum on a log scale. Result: 1.3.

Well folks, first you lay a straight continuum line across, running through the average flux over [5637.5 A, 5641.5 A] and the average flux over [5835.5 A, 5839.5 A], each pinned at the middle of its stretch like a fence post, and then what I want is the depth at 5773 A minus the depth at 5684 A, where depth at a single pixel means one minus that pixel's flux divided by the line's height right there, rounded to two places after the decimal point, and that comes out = 0.21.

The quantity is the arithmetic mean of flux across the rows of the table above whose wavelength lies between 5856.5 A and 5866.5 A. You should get 4.84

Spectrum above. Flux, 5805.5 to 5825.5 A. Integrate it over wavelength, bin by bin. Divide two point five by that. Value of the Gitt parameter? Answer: 0.0256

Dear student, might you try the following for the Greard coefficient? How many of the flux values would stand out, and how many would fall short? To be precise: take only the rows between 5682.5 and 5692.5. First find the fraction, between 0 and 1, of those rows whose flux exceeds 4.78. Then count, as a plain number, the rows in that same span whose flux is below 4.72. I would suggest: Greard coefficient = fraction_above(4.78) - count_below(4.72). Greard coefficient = -4.70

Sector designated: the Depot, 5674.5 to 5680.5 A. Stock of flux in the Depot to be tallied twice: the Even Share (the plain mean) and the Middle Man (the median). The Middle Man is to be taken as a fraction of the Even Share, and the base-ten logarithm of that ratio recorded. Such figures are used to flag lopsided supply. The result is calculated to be 0.012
